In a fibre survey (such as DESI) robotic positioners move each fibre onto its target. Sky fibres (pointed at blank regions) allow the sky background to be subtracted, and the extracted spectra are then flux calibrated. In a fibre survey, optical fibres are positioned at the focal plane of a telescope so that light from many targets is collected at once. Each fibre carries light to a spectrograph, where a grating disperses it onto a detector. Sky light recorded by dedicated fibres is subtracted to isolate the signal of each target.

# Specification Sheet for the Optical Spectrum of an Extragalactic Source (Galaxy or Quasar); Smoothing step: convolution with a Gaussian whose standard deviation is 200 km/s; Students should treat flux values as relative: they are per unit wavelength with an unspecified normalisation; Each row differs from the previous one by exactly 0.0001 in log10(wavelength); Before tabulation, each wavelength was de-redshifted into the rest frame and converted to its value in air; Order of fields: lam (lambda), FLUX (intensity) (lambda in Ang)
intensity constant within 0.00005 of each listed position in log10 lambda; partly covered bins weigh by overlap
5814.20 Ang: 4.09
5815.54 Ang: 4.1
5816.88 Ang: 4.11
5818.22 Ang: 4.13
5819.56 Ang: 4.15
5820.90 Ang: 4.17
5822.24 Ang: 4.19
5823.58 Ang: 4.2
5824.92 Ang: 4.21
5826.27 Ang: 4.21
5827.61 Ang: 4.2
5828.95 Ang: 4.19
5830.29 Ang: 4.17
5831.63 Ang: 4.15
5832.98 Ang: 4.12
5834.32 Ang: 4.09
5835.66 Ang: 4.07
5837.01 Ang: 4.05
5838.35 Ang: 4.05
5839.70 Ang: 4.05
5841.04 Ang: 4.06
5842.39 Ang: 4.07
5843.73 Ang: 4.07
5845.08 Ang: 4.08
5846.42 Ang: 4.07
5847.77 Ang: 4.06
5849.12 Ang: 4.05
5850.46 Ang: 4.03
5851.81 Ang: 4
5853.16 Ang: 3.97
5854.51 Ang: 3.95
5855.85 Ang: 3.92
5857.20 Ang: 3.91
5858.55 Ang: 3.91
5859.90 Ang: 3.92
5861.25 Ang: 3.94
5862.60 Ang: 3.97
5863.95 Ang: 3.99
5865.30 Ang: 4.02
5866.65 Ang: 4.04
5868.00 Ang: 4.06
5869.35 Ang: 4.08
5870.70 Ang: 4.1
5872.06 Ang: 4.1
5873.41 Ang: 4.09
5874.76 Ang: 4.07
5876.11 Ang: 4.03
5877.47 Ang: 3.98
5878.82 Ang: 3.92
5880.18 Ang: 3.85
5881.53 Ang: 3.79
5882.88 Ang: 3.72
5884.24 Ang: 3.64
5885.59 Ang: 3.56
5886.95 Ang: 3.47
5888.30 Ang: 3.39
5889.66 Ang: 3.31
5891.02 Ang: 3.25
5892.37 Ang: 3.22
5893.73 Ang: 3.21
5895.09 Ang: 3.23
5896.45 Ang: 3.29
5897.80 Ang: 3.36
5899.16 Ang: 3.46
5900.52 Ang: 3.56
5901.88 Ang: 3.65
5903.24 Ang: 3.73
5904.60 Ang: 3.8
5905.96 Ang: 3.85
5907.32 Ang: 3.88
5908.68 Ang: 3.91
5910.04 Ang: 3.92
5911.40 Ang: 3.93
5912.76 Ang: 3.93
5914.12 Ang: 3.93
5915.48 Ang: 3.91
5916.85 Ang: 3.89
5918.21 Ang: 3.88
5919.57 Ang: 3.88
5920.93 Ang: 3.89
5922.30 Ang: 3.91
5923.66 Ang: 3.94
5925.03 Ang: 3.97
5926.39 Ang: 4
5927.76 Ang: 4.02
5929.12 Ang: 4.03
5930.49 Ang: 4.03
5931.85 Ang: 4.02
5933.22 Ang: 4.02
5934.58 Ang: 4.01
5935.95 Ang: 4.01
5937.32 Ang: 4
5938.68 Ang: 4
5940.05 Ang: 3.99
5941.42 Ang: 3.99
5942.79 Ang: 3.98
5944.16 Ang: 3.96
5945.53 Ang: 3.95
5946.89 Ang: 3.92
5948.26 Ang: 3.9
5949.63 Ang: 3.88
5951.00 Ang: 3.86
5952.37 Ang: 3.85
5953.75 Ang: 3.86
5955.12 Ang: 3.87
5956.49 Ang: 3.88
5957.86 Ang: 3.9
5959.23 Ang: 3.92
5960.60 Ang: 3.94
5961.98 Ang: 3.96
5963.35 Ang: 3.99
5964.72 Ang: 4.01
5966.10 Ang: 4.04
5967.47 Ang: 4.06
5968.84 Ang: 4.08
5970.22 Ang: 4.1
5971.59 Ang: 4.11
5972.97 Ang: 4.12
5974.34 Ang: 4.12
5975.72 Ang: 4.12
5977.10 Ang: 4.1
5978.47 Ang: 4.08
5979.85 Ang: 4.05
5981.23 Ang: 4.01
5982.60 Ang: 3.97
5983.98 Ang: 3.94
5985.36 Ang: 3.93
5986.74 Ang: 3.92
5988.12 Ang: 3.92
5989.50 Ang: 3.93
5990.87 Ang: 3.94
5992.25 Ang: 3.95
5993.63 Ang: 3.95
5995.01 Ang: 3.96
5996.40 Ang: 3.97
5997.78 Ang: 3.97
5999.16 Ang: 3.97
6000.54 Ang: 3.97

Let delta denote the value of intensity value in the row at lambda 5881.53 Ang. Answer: 3.79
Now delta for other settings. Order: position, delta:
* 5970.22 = 4.1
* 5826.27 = 4.21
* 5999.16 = 3.97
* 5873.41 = 4.09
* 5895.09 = 3.23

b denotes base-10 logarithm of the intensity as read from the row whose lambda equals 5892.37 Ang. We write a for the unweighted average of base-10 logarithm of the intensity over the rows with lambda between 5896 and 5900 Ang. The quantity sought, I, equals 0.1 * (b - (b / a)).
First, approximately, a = 0.528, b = 0.508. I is -0.045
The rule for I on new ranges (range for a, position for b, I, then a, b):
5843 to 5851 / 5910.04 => -0.038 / 0.609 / 0.593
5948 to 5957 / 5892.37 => -0.036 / 0.588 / 0.508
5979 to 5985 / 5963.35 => -0.040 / 0.601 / 0.601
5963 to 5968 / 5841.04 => -0.040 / 0.605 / 0.609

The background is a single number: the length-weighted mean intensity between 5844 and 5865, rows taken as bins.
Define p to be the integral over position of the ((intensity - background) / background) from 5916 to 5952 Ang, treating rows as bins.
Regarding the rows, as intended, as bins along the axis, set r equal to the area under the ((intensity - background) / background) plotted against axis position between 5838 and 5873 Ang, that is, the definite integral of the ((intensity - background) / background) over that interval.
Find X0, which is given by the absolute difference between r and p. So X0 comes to 0.5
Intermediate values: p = -0.26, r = 0.3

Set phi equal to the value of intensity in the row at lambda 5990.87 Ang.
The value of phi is 3.94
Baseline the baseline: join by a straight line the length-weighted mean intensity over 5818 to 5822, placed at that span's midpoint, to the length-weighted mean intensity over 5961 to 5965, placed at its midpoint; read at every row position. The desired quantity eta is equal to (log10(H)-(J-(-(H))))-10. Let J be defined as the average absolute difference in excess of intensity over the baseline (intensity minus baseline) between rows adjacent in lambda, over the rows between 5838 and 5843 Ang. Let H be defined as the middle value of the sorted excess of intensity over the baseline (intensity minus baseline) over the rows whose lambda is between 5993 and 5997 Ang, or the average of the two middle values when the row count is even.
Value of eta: -11.7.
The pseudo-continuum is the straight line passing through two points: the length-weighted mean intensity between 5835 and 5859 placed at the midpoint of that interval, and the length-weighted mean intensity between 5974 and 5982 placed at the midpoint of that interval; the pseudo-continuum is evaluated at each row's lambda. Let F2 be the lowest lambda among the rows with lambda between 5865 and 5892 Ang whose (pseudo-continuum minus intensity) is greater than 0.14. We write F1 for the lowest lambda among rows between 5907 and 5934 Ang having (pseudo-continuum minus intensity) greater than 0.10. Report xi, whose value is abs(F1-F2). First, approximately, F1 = 5907.32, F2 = 5880.18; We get 27.1 Ang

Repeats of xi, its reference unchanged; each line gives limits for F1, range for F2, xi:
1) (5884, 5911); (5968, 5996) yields 101.1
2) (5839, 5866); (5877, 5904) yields 24.3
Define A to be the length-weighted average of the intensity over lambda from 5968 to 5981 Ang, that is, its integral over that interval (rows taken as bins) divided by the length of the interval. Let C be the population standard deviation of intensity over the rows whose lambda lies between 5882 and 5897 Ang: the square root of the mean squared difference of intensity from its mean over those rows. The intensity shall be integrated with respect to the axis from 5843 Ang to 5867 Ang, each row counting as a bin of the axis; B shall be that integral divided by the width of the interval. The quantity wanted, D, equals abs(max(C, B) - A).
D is 0.10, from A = 4.09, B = 3.99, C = 0.17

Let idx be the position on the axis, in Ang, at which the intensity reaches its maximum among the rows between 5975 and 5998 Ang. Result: 5975.72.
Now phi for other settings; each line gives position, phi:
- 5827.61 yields 4.2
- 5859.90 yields 3.92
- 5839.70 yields 4.05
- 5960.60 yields 3.94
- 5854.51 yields 3.95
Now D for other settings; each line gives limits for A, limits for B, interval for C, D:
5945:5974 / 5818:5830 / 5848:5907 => 0.22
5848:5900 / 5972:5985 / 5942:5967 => 0.27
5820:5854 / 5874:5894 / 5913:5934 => 0.46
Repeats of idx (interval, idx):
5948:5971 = 5970.22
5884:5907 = 5905.96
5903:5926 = 5925.03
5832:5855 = 5832.98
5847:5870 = 5869.35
